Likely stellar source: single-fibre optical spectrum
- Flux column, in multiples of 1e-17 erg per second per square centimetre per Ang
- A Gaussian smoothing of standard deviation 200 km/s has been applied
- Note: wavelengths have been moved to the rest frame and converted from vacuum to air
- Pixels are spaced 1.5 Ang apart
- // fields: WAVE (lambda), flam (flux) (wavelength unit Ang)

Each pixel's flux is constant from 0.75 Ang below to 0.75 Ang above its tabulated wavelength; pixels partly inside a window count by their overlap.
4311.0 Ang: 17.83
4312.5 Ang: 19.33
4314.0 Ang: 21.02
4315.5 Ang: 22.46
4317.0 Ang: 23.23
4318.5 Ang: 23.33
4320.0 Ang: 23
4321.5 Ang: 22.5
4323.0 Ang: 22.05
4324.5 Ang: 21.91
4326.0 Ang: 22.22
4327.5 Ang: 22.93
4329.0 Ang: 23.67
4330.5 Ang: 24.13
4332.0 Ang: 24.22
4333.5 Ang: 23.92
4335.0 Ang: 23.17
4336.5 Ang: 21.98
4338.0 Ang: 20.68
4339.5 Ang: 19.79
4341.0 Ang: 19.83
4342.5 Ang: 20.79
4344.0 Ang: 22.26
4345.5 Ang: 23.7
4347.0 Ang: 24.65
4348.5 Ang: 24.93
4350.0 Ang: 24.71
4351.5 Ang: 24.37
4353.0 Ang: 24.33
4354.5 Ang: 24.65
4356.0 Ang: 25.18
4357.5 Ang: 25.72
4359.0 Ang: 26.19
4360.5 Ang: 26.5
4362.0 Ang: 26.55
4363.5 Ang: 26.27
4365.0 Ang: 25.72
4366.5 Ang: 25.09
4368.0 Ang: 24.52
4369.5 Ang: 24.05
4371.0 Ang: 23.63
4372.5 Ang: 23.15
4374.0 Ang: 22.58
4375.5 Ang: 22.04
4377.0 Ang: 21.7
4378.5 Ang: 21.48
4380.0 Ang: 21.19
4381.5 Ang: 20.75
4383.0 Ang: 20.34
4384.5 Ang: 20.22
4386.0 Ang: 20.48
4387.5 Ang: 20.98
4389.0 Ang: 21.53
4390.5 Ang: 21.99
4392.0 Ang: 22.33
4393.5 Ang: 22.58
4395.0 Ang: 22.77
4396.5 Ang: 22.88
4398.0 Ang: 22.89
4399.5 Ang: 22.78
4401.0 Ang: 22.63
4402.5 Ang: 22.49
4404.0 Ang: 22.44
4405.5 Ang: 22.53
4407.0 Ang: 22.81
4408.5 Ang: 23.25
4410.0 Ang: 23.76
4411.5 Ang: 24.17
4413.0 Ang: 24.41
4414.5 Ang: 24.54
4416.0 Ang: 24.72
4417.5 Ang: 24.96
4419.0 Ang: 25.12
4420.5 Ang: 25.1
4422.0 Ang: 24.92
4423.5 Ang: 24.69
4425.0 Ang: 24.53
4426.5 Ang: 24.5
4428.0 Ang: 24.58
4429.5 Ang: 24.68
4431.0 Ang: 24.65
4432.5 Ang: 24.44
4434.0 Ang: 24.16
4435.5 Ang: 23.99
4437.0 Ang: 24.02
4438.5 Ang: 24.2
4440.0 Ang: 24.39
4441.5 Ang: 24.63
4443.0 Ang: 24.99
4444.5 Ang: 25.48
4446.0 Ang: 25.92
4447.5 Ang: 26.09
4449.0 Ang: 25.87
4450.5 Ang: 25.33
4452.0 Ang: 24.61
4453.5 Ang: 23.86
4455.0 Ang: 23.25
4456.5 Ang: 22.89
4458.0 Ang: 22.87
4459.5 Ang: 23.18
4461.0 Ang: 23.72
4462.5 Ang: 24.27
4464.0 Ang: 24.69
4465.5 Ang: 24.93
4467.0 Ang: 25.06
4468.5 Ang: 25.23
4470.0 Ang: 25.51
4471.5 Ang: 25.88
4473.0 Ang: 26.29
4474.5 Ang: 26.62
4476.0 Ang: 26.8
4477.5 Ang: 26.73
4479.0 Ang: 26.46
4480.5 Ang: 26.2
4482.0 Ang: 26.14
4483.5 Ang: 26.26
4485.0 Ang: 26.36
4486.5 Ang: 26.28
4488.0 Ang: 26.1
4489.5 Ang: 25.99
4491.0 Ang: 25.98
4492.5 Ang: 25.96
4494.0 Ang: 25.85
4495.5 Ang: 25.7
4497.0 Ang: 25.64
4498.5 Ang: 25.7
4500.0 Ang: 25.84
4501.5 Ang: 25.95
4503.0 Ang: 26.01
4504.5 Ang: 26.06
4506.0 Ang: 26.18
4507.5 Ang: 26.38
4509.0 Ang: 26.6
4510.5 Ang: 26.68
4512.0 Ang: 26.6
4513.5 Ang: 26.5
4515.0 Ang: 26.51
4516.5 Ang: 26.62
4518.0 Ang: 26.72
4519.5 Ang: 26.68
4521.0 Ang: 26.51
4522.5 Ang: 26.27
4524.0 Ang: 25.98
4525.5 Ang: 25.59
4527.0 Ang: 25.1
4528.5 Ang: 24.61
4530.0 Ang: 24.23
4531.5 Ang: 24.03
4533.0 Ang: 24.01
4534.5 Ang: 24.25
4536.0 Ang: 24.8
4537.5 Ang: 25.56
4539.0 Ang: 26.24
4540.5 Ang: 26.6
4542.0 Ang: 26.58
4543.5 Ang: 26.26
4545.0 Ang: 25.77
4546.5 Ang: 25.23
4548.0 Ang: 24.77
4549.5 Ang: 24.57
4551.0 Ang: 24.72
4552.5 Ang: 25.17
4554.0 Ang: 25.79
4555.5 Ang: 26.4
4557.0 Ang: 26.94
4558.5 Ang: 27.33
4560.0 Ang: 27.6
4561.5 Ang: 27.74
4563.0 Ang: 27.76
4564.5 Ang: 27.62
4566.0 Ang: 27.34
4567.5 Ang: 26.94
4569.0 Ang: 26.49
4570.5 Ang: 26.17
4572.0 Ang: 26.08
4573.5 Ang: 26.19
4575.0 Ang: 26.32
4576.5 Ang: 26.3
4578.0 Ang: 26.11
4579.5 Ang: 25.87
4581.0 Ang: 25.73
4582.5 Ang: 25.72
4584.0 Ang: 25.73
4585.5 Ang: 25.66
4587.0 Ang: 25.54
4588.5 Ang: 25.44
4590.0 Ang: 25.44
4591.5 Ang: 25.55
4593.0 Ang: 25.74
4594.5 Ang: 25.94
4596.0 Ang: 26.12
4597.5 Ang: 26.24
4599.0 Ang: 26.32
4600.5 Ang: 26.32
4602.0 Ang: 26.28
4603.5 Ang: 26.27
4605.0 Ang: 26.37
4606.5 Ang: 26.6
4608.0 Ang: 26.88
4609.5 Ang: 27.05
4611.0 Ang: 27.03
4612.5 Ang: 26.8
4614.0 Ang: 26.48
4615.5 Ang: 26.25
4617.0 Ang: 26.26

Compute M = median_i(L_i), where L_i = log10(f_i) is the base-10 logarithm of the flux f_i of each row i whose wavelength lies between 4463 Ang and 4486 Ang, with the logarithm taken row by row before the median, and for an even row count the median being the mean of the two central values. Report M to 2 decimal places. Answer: 1.42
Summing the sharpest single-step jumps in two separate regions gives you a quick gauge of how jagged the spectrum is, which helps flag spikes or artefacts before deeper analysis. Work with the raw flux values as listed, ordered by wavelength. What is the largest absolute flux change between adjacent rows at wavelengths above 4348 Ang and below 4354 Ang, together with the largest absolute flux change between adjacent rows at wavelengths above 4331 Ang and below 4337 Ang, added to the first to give 1.5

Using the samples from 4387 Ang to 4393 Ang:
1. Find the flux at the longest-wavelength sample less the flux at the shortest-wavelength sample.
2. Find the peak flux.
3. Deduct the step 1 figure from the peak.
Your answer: 21.0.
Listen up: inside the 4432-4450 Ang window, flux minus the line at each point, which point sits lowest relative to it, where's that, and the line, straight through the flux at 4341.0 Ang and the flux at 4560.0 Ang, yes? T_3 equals 4437.0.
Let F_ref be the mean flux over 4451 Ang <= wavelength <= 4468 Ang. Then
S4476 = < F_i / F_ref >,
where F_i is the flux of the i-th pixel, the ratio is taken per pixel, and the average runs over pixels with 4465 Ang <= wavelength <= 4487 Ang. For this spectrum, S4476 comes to 1.09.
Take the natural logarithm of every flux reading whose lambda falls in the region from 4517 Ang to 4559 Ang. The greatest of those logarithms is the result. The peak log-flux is 3.31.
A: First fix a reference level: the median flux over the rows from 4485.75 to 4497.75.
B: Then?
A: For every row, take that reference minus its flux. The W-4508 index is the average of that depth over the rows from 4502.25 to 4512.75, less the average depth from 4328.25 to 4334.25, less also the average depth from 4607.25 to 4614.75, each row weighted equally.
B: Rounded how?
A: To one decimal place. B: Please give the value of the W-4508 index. -1.5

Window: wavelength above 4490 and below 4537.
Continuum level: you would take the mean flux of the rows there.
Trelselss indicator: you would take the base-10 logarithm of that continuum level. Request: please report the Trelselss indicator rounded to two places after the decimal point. 1.41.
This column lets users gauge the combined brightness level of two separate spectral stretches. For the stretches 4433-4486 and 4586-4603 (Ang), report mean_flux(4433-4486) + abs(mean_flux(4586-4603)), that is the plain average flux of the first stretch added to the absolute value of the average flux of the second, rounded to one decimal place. 51.0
